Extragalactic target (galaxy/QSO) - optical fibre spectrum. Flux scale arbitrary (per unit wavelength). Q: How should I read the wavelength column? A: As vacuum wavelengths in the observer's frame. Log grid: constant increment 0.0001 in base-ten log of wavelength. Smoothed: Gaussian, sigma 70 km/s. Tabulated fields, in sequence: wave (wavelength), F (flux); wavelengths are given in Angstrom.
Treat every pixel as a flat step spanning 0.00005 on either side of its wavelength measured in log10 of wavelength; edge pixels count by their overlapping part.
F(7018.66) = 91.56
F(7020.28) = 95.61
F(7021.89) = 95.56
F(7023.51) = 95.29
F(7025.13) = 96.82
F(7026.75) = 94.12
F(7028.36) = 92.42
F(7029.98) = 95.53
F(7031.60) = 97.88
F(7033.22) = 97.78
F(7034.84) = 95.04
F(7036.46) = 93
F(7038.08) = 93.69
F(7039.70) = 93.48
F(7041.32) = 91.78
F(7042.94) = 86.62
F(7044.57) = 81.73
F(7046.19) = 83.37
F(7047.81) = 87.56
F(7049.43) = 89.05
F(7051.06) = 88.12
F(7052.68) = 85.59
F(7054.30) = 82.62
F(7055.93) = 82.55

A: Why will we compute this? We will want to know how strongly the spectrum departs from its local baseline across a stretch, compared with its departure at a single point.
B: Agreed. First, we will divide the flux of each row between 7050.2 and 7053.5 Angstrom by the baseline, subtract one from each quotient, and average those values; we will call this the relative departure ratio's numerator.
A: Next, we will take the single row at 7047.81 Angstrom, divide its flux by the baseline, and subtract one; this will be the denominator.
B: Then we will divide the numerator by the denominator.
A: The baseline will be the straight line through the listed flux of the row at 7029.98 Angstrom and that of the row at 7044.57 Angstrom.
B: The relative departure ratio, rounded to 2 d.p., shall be 1.42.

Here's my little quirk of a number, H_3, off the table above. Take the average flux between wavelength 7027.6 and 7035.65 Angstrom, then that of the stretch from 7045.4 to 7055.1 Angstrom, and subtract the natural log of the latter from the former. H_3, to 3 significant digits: 91.3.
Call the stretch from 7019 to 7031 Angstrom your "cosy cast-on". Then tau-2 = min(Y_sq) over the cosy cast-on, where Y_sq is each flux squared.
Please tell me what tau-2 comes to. 8541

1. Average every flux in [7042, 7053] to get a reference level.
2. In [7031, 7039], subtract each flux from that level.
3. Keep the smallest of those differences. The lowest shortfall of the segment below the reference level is -12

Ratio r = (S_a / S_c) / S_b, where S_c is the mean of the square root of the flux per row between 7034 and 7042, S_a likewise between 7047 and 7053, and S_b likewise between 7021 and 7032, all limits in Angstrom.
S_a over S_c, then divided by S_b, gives 0.0992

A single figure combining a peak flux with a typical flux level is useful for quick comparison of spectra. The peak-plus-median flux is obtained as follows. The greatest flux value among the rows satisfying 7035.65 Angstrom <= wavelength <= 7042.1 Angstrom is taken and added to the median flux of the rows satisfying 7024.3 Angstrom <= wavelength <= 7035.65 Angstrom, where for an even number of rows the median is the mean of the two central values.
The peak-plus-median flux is 189.2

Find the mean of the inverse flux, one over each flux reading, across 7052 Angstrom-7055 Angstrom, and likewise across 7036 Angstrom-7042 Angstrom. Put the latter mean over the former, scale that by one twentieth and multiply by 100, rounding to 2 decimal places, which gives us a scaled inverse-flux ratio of 4.52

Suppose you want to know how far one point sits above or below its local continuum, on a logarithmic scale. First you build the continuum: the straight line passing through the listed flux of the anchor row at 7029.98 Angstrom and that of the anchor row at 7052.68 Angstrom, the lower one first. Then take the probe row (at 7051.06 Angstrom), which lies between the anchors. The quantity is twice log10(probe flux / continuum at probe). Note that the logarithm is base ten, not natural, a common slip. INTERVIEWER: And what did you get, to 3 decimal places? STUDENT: 0.018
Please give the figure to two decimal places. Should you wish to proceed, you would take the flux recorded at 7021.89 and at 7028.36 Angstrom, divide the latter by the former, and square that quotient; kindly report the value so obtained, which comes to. 0.94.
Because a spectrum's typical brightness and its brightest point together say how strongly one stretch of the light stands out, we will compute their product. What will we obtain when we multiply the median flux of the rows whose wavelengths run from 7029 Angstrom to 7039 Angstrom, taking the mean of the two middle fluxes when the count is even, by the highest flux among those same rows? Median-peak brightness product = 9326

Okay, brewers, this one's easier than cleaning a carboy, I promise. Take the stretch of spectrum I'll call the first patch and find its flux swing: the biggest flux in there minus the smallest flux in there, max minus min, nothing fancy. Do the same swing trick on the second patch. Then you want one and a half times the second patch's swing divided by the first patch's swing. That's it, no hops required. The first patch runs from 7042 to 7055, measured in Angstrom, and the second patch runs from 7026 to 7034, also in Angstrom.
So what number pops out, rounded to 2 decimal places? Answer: 1.12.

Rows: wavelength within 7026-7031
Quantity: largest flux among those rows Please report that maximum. 95.53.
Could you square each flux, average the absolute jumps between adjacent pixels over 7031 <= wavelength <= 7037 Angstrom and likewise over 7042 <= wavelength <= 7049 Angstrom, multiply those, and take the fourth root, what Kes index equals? 20.8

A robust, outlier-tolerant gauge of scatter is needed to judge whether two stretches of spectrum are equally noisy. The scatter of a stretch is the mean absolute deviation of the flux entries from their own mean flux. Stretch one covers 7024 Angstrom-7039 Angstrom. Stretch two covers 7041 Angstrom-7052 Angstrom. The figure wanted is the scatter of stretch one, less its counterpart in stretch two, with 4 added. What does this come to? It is 3.10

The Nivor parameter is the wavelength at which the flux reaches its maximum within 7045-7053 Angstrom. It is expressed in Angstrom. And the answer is 7049.43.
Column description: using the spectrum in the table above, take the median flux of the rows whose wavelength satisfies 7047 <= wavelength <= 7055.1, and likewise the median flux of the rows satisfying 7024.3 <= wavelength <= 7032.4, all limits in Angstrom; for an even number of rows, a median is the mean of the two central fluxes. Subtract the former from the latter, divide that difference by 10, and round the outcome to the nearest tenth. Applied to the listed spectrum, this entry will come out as 0.8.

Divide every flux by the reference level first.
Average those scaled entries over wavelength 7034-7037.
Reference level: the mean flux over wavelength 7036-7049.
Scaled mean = 1.06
